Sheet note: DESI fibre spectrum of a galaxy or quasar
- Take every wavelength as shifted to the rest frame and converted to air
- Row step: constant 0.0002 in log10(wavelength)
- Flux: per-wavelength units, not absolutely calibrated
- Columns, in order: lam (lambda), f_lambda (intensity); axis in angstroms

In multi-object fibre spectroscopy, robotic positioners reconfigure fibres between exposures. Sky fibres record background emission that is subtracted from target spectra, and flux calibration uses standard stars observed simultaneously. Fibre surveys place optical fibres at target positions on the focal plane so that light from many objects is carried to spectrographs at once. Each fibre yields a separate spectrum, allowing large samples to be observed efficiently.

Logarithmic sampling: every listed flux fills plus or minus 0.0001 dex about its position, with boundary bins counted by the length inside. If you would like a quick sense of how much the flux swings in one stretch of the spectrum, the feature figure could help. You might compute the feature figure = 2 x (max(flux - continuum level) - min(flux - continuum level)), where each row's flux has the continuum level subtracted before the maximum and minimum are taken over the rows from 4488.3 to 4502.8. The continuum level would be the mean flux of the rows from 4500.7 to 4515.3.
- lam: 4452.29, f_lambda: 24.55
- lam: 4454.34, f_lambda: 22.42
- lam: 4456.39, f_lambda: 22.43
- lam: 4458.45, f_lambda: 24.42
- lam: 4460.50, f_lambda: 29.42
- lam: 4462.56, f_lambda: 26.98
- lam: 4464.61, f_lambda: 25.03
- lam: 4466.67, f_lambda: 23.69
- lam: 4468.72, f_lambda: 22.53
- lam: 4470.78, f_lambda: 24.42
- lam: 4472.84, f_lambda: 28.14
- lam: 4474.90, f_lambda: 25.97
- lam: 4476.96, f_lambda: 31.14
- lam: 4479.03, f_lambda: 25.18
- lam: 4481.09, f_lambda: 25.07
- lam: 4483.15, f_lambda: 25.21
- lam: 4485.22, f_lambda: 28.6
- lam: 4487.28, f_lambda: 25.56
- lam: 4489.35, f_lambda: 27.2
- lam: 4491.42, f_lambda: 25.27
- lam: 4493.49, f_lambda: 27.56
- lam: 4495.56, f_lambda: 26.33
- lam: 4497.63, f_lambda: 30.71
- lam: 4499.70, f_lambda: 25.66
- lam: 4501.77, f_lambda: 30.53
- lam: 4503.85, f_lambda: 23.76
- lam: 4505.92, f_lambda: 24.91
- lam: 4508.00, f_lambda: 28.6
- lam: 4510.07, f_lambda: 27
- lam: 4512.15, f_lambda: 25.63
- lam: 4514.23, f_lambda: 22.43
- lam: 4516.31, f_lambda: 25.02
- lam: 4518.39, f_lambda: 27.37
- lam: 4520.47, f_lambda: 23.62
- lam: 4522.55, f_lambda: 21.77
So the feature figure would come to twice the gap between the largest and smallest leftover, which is 10.9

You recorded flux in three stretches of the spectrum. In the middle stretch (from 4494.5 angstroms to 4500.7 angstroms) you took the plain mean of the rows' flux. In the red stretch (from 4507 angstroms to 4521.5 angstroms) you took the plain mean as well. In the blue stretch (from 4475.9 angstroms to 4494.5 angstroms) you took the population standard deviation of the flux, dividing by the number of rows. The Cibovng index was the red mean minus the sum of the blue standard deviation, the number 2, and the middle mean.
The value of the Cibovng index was -5.9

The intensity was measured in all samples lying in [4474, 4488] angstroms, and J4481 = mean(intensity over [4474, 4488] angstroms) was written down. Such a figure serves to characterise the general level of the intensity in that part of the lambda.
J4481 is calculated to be 26.7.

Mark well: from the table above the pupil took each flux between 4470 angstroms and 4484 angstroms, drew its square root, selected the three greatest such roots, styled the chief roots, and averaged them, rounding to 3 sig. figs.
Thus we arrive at 5.33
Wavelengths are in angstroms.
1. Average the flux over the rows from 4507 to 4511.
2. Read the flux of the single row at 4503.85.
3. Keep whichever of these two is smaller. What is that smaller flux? 23.8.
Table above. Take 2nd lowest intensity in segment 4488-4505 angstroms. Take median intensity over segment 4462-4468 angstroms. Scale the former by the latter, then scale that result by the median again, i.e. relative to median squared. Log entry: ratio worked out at 0.0403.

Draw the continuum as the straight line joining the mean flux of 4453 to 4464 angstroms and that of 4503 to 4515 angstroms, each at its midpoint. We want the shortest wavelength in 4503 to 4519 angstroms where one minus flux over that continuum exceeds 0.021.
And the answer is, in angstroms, 4503.85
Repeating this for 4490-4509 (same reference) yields 4503.85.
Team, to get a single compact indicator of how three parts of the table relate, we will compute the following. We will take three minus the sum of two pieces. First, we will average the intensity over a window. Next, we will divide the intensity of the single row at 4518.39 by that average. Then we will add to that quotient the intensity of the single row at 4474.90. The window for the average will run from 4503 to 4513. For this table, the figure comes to -24.0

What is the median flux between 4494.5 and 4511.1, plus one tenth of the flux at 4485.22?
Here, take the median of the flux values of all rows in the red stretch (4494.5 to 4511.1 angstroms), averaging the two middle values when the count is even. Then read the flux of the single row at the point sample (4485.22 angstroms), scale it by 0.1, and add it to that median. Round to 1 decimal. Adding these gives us 29.5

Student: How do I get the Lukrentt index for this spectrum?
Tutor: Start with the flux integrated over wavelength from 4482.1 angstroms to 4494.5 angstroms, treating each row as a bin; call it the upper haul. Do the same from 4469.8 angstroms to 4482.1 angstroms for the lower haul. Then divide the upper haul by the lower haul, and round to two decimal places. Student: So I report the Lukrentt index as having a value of 1.00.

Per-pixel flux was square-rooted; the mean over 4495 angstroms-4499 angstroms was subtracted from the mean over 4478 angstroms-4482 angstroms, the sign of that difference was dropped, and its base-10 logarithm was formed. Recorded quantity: -0.49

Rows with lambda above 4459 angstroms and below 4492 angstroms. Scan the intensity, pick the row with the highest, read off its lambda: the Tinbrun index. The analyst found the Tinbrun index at 4476.96 angstroms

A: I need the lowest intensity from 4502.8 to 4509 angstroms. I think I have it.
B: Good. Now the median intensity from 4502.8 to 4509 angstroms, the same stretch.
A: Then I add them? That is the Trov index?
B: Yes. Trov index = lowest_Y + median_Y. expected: 48.7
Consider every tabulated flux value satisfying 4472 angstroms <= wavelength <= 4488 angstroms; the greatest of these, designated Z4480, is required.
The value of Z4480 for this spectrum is 31.14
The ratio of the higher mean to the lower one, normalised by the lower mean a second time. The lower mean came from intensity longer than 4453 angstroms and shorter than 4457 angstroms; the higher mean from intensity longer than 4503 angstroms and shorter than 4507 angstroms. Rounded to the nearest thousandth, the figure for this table 0.048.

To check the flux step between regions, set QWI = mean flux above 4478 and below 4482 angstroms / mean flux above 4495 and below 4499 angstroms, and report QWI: 0.88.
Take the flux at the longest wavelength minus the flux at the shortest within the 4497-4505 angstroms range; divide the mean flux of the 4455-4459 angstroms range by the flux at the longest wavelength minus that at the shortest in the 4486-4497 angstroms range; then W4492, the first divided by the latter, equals -0.23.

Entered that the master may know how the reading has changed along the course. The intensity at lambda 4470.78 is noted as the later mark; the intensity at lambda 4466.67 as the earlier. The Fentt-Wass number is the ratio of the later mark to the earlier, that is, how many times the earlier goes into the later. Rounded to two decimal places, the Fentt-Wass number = 1.03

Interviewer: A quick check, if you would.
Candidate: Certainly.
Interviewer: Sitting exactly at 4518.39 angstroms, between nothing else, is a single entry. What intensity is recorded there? 27.37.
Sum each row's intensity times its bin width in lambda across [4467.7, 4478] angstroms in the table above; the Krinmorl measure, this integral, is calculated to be 272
